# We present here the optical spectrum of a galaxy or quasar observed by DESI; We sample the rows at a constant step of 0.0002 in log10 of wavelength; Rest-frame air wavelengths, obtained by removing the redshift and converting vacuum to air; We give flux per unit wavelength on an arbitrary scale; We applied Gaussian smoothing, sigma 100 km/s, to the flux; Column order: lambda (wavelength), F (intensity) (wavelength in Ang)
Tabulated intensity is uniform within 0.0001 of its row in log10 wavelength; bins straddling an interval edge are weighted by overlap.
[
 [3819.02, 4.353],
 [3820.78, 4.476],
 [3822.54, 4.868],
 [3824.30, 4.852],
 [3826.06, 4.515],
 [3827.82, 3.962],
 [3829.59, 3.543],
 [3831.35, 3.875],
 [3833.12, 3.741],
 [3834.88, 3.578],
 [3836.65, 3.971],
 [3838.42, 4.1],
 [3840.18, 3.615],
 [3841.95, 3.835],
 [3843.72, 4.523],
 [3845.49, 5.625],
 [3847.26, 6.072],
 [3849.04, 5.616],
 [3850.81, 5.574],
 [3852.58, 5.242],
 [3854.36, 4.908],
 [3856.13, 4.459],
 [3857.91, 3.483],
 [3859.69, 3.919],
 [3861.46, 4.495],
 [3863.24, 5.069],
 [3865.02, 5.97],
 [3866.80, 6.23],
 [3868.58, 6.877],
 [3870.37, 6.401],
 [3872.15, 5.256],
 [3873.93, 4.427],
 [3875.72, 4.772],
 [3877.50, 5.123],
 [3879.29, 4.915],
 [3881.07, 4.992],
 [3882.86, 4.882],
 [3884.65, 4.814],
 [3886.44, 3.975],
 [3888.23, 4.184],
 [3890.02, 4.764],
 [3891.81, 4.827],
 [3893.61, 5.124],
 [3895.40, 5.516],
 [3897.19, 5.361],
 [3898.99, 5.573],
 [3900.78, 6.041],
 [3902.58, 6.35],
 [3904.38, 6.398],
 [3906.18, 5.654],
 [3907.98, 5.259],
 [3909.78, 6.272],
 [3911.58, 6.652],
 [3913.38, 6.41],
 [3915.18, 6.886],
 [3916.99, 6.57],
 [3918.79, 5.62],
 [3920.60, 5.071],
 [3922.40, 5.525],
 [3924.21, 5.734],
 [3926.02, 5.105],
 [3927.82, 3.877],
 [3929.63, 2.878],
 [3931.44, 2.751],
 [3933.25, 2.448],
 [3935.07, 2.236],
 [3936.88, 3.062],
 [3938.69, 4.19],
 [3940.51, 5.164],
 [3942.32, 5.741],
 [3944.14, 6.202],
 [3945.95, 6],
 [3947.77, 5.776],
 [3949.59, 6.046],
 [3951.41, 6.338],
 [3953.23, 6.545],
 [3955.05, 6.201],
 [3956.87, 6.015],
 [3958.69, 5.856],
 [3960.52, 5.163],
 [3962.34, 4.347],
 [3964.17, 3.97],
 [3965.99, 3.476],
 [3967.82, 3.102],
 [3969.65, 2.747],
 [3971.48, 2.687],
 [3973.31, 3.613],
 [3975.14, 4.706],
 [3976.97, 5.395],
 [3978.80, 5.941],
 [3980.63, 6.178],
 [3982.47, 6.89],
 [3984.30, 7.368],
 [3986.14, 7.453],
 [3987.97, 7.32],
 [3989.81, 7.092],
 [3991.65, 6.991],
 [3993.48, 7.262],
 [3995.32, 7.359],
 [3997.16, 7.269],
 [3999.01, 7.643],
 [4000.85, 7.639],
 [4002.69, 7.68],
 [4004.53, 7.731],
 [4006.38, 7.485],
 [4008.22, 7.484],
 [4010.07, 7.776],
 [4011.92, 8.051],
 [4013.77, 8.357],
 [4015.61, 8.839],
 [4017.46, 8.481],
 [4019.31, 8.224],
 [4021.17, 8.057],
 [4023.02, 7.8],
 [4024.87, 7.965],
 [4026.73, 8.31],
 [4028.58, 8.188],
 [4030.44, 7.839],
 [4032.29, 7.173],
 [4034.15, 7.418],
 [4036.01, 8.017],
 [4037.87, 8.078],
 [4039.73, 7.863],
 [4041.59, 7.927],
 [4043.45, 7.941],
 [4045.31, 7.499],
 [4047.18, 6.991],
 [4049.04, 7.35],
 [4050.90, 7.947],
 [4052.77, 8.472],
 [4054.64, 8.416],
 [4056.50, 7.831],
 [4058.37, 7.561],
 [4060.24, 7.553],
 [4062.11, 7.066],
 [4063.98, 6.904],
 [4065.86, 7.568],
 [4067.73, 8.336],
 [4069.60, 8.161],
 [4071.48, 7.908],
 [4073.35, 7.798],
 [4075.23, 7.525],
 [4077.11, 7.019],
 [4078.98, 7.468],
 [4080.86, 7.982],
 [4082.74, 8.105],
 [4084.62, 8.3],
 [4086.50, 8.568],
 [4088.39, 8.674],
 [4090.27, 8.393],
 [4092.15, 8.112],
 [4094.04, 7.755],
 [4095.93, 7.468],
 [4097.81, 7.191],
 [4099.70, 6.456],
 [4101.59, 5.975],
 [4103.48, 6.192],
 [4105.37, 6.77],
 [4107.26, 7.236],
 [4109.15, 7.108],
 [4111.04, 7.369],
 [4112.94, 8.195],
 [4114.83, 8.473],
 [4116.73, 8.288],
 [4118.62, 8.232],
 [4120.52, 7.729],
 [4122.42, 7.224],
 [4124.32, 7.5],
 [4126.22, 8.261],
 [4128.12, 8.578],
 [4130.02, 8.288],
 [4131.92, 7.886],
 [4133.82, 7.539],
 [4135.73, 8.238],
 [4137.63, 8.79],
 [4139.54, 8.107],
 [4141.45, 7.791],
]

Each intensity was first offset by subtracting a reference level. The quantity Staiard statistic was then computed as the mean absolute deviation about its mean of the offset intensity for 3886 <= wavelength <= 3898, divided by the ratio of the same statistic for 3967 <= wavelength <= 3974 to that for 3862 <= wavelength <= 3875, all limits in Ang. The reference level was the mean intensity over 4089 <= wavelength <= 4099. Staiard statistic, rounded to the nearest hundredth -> 0.98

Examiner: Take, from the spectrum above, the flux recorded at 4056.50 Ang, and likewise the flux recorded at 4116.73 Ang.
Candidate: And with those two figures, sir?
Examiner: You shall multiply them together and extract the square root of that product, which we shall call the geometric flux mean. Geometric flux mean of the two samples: 8.1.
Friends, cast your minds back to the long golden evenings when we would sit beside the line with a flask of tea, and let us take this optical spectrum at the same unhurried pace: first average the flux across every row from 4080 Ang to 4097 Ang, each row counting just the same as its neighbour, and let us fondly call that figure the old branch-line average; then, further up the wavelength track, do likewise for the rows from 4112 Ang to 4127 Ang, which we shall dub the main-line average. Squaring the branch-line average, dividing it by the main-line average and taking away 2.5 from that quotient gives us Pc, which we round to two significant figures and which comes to 5.8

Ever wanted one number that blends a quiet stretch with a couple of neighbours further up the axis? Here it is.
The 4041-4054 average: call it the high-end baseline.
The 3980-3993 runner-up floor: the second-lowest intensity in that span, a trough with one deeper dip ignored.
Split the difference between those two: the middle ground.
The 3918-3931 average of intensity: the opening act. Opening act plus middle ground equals 12.1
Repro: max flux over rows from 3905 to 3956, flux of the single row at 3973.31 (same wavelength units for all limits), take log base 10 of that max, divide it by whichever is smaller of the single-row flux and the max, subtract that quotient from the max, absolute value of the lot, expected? 6.7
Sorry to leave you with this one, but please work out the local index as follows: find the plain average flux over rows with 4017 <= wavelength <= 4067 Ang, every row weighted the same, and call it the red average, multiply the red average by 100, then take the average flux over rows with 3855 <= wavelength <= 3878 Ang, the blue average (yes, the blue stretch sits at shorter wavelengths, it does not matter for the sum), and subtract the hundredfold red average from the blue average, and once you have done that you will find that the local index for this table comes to -774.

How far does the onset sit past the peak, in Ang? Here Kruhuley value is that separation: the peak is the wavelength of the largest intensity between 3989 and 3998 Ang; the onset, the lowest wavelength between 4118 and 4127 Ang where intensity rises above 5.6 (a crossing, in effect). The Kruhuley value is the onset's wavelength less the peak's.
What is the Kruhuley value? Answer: 123.3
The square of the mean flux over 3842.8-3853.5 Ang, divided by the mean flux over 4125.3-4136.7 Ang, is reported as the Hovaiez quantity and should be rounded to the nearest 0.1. 3.6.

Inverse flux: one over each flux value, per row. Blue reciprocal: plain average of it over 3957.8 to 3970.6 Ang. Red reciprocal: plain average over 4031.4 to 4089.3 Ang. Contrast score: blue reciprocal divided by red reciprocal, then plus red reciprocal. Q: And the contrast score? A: 2.1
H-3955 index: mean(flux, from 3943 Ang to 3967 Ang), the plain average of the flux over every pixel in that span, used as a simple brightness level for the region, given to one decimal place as 5.5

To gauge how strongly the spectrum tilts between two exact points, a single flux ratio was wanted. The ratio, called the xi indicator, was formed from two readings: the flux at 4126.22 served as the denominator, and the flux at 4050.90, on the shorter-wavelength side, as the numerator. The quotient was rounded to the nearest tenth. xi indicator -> 1.0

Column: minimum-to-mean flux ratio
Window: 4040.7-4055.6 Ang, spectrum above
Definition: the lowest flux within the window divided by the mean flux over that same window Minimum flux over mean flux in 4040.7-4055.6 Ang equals 0.894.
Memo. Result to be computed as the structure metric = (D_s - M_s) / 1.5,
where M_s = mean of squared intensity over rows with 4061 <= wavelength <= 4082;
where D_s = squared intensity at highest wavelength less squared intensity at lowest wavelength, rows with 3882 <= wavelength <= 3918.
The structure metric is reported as -26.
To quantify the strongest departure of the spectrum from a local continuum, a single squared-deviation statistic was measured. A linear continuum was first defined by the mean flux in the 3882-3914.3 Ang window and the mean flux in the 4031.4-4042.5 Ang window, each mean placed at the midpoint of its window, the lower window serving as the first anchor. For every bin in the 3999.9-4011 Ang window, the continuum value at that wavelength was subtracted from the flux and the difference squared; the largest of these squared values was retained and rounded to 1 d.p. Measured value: 0.3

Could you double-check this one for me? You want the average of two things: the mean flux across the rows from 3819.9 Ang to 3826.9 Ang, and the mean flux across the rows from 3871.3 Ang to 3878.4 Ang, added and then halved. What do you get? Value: 4.8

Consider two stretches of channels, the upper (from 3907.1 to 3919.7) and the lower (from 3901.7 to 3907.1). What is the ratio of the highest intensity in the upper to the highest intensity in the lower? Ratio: 1.08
